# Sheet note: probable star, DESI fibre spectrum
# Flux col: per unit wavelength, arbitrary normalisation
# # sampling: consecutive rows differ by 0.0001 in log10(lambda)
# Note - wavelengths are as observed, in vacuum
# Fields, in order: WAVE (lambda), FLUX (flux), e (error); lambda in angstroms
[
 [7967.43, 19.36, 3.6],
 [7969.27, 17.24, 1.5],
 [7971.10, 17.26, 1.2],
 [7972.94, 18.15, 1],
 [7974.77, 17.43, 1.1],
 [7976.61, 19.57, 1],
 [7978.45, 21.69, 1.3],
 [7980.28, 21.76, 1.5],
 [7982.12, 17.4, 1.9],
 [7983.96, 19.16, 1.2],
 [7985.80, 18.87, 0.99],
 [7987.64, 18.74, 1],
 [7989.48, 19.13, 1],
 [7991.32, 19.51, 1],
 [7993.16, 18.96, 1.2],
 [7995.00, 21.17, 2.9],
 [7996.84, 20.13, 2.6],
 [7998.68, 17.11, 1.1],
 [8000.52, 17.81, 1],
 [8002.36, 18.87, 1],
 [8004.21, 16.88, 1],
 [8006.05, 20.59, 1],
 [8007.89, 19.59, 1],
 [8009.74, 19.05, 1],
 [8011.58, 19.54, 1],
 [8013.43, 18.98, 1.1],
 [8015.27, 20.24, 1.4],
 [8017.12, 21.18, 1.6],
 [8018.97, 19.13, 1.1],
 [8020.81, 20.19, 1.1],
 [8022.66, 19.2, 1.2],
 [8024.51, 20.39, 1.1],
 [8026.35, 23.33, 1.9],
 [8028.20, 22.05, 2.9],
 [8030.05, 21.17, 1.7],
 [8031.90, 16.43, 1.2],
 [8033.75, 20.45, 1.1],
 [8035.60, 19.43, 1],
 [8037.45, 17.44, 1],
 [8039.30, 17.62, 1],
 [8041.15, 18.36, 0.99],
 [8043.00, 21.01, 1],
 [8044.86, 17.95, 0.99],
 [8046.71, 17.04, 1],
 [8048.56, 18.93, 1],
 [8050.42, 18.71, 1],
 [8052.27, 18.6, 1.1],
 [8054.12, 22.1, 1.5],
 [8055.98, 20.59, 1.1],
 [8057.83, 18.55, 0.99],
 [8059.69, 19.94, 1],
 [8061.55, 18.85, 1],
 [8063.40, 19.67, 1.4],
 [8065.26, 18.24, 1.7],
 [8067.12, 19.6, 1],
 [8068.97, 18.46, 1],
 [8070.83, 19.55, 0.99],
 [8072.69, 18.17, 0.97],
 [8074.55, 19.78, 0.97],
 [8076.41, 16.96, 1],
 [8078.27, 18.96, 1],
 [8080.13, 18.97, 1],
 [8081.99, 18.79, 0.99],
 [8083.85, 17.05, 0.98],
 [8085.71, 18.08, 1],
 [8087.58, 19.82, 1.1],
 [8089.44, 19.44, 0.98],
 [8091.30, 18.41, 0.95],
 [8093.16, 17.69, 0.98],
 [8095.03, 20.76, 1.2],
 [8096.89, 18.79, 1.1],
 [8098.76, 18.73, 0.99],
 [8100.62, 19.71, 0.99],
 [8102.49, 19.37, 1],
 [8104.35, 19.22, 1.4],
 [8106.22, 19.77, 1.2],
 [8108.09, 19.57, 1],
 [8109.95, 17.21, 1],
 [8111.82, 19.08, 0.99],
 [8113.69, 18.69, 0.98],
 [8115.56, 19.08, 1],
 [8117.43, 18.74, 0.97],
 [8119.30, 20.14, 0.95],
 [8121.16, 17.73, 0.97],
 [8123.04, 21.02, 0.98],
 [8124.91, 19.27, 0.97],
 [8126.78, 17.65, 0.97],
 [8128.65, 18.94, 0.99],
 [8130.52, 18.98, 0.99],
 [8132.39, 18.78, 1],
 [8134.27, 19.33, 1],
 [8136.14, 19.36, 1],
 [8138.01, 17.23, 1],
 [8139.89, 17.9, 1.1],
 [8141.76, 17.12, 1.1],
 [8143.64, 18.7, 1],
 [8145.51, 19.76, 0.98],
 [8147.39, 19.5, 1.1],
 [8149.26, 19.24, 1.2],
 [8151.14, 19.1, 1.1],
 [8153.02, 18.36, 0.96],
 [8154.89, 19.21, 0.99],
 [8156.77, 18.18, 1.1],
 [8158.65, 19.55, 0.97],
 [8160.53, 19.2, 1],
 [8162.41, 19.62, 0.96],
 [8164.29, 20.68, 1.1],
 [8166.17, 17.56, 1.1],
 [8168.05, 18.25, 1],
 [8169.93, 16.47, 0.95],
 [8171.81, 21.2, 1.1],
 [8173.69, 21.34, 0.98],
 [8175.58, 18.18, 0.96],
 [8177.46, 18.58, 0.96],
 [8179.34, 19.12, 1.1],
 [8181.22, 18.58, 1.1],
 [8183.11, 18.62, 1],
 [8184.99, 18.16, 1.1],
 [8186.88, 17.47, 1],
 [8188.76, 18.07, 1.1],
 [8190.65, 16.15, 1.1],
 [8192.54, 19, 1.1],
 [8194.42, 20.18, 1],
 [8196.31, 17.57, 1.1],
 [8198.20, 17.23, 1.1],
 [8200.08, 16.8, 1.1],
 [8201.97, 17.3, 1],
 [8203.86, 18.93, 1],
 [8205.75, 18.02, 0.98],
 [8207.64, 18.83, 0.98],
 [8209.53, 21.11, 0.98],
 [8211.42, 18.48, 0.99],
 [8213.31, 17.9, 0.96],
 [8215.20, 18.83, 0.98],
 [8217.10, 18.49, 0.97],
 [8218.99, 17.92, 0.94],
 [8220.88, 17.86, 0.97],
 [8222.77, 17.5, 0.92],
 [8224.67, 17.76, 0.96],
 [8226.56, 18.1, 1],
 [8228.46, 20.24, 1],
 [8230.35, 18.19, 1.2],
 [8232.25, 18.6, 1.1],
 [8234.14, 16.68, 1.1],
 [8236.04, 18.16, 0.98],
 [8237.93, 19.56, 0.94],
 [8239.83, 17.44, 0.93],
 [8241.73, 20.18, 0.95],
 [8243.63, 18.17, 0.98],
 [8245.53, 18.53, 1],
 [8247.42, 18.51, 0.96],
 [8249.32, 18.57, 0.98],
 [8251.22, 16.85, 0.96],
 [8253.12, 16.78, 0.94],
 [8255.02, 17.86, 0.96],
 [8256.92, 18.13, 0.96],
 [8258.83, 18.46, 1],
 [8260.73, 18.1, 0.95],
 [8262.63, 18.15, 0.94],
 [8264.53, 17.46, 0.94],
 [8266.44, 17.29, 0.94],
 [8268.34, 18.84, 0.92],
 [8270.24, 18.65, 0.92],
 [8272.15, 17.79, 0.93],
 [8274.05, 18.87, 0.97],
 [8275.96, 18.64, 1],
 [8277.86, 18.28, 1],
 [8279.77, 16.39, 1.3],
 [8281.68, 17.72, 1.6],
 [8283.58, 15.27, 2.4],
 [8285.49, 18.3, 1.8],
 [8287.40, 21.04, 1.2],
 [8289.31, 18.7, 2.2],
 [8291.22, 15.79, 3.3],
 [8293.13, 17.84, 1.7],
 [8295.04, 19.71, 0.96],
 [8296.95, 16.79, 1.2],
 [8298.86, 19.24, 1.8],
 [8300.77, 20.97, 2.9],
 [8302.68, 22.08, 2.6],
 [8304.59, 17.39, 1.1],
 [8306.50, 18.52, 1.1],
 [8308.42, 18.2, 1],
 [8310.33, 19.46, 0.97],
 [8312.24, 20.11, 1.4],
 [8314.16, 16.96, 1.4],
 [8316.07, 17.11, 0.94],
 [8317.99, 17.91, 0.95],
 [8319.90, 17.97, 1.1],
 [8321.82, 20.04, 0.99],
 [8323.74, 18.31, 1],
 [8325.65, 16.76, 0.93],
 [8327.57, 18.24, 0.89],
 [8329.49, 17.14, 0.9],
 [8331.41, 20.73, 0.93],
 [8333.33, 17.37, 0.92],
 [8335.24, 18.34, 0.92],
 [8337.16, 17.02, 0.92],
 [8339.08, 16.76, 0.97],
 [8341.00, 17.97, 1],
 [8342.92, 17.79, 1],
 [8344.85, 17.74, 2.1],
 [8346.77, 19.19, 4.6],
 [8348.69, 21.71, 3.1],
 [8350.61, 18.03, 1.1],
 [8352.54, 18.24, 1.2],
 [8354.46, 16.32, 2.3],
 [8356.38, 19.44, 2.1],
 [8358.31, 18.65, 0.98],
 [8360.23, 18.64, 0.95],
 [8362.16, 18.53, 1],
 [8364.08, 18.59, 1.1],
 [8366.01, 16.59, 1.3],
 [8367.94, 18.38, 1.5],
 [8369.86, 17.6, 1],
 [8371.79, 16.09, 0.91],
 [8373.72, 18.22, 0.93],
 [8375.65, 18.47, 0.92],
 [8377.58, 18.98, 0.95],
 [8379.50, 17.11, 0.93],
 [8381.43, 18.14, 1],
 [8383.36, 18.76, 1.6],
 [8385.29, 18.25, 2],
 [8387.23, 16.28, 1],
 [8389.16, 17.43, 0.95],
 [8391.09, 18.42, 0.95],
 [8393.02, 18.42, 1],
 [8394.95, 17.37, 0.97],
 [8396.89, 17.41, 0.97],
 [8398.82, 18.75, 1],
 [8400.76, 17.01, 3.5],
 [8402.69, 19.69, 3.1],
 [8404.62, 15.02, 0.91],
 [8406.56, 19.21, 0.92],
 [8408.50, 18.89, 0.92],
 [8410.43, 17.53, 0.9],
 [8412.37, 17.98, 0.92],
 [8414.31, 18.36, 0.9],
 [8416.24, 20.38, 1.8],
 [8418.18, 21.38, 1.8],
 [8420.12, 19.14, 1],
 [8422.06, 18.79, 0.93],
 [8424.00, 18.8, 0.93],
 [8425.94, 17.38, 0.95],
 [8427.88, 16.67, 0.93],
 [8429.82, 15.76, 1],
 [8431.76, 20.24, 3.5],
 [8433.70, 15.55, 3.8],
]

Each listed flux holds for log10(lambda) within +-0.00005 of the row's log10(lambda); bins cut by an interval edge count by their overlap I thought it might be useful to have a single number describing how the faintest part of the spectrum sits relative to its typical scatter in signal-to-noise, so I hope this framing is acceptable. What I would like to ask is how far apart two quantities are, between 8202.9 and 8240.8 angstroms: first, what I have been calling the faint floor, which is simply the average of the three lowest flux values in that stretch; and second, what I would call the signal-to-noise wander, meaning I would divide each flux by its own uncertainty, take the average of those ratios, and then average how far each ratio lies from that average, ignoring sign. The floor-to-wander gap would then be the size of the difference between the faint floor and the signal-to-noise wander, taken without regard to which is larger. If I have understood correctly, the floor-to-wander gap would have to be 16.2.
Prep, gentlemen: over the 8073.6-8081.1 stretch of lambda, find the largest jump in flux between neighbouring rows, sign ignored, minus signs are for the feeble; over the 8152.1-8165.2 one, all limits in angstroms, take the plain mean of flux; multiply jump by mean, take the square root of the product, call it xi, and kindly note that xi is 7.4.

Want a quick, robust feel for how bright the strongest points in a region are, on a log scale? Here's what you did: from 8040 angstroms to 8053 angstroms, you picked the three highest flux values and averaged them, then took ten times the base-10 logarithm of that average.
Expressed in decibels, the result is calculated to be 12.9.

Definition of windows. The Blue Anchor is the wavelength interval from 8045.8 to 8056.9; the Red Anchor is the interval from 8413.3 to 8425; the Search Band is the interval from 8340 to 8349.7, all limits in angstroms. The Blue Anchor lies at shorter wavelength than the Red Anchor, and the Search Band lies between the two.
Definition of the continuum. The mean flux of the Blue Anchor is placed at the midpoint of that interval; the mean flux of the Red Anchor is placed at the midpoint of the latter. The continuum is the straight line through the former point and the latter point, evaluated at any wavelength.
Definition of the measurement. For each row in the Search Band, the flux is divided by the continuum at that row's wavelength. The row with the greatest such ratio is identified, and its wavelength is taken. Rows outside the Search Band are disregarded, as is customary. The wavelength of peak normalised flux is 8348.69 angstroms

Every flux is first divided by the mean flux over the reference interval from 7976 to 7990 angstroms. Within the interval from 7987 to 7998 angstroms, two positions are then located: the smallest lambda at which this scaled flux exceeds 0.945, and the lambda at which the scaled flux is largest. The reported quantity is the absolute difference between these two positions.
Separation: 7.4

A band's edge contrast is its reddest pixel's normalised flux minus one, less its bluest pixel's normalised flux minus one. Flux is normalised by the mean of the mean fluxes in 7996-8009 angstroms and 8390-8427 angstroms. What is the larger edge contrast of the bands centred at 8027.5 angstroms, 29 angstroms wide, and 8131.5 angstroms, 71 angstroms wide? -0.033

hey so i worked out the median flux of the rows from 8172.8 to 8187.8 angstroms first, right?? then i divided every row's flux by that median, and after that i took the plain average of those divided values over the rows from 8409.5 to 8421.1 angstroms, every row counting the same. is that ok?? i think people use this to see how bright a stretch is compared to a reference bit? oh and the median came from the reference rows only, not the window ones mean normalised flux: 1.03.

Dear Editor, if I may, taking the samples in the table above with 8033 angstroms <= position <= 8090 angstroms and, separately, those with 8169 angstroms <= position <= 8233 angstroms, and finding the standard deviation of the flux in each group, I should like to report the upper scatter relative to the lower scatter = 1.0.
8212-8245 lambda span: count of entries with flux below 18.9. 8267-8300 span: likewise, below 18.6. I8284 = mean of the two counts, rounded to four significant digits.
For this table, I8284 11.50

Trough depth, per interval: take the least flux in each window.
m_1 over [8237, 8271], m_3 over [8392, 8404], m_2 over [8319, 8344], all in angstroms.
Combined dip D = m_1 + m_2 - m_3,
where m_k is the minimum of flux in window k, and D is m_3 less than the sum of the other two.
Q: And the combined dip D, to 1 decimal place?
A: 16.5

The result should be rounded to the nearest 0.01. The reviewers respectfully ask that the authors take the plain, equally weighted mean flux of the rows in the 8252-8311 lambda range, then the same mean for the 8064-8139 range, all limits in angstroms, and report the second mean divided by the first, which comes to 1.03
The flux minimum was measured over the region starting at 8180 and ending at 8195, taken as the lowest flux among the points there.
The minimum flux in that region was 16.15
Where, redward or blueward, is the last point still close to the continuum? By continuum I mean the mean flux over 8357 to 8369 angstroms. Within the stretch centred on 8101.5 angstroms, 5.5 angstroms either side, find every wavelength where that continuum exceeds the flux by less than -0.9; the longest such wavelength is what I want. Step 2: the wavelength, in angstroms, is 8106.22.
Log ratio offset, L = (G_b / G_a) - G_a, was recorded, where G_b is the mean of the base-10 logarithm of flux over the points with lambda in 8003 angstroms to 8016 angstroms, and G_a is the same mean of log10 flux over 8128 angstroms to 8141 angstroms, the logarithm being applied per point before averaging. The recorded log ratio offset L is -0.259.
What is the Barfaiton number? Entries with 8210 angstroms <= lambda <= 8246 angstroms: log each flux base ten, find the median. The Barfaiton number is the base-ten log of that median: 0.100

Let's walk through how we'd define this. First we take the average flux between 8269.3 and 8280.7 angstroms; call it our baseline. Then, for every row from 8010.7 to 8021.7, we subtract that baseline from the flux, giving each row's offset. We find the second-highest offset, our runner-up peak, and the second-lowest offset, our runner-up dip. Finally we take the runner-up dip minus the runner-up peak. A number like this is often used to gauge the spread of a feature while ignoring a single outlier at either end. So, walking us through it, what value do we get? -1.1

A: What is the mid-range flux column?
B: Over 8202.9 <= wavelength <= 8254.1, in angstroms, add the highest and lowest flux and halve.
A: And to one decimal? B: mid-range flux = 18.9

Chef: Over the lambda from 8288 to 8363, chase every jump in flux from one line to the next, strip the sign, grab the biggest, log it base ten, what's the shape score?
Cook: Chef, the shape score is 0.67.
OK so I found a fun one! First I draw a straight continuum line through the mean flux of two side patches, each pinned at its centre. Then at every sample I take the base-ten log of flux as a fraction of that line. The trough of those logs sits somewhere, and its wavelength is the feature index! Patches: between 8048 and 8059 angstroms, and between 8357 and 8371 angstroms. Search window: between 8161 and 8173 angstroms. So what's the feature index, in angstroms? 8169.93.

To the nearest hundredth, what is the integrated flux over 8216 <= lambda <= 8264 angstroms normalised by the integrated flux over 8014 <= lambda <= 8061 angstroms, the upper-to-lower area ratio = 0.95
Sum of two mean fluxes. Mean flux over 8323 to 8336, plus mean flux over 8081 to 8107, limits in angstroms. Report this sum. 37.1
